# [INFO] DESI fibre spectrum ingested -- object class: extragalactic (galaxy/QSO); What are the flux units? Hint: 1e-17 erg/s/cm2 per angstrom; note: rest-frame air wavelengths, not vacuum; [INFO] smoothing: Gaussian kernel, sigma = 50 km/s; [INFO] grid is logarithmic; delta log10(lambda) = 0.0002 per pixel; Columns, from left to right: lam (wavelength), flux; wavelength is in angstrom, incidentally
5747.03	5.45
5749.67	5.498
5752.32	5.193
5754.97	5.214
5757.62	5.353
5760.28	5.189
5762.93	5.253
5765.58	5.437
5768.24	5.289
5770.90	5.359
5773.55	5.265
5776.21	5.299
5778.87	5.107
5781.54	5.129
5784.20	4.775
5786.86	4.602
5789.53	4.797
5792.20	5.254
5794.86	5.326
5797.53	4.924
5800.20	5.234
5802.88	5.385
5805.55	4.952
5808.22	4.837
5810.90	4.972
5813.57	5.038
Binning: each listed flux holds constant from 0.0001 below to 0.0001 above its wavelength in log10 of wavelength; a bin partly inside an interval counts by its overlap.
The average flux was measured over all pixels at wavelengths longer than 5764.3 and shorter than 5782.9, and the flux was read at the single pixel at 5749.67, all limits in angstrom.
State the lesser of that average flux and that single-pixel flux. 5.3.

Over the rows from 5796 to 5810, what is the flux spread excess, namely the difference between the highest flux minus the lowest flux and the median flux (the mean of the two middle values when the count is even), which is -4.40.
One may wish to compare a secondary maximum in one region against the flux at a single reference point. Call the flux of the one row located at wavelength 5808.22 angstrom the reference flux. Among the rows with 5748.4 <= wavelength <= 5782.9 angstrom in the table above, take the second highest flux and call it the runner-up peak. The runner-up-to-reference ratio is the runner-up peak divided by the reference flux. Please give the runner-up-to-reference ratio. 1.12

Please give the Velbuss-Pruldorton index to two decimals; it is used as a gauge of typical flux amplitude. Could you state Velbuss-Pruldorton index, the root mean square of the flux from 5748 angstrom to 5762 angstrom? 5.29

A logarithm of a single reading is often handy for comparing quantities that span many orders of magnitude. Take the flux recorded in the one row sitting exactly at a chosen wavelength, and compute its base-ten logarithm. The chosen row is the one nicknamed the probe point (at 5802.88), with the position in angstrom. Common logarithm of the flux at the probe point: 0.73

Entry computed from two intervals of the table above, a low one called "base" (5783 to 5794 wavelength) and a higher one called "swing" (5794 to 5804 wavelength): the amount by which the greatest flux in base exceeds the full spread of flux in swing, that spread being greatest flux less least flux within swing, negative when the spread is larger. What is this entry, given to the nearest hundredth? 4.79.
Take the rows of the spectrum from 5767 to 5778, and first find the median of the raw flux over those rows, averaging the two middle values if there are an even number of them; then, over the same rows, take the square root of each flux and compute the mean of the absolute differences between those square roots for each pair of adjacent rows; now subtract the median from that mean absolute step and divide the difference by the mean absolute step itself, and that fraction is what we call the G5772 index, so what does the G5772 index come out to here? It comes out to -369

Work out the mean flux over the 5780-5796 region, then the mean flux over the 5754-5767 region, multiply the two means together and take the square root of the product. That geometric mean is 5.13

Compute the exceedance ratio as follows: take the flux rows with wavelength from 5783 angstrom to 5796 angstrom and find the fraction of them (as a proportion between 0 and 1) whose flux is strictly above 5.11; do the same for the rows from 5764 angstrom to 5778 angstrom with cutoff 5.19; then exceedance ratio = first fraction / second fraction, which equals 0.40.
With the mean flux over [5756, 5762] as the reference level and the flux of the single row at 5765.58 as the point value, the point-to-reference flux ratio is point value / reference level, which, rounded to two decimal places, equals 1.03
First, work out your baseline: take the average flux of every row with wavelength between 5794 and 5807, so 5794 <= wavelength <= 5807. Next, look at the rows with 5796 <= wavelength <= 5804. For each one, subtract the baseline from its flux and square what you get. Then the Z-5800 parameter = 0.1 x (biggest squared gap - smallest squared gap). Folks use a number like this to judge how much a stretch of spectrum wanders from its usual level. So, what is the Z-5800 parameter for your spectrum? 0.005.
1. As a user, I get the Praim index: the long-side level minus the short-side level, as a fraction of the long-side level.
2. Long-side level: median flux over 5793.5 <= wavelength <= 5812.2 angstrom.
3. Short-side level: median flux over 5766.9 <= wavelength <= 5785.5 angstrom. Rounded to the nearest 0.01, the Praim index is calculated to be -0.06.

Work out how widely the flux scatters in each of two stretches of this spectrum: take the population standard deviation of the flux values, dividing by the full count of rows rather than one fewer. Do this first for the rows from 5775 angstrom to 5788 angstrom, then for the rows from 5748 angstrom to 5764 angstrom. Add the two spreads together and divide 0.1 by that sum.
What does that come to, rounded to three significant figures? 0.273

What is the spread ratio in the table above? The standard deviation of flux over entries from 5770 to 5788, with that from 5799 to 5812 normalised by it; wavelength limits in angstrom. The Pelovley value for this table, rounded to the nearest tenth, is 0.8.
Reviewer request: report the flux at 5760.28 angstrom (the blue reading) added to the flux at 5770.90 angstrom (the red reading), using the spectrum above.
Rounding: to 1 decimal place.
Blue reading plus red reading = 10.5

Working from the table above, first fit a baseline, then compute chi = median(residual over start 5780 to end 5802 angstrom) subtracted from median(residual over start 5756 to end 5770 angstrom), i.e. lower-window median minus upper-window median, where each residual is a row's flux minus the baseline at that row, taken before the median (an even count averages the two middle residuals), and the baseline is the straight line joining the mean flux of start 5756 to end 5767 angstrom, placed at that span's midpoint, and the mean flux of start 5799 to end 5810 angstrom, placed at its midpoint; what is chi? 0.2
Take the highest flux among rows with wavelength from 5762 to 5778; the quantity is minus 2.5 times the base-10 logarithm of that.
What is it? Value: -1.838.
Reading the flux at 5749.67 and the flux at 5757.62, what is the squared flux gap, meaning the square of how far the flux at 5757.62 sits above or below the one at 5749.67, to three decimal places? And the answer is 0.021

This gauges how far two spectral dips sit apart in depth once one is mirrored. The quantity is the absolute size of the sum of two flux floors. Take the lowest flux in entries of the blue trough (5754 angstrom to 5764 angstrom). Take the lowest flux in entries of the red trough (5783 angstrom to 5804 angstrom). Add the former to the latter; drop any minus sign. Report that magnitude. 9.8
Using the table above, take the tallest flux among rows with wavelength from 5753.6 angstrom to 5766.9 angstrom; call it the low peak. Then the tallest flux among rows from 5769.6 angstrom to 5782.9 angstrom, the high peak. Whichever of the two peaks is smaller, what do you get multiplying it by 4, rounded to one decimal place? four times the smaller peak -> 21.4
